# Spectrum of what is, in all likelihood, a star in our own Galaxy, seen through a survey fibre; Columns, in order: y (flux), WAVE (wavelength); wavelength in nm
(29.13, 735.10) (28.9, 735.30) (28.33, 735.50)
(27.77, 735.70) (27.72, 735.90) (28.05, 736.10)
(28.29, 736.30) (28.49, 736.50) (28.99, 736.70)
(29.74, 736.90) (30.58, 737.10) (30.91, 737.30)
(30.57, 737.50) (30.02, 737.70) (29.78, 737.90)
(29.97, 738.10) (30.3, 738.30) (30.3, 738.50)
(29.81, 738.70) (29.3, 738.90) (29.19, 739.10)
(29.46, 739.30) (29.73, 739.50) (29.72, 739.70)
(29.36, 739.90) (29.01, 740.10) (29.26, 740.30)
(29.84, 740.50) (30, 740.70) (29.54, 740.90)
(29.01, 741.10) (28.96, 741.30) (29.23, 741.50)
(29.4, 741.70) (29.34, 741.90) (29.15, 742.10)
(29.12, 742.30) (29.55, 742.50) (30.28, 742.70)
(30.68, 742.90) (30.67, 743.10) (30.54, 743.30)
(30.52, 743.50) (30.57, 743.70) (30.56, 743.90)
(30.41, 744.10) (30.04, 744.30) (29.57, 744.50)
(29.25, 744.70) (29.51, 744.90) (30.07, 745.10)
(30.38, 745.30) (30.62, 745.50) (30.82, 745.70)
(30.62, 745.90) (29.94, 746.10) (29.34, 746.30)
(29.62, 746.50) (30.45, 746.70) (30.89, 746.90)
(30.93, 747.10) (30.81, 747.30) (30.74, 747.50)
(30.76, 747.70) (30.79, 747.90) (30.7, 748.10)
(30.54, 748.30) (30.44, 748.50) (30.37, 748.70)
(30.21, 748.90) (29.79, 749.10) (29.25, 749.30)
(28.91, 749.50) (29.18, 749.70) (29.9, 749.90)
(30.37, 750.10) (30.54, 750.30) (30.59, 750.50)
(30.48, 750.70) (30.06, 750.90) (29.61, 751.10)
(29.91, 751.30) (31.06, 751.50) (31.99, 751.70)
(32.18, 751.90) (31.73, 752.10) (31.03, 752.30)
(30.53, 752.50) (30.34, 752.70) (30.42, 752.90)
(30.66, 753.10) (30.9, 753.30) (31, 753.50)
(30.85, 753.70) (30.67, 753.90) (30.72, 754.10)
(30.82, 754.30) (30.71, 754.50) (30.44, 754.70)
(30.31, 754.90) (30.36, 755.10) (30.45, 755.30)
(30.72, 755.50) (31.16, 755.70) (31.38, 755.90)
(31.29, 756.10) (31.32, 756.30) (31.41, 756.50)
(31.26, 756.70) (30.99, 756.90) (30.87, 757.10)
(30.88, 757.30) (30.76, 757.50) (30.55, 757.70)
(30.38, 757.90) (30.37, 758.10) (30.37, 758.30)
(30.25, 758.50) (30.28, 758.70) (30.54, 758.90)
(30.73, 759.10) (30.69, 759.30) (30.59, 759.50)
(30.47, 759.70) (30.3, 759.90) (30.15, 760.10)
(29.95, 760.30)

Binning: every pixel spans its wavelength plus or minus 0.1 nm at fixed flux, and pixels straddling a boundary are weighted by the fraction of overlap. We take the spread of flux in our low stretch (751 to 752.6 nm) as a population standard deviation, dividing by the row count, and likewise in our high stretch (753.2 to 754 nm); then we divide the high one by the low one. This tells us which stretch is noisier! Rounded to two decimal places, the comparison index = 0.14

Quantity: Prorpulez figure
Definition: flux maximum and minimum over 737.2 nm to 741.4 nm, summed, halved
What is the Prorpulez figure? 29.9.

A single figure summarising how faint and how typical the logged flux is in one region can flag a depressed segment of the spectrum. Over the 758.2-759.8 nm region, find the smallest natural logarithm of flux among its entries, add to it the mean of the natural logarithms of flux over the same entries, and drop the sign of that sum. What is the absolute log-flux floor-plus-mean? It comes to 6.83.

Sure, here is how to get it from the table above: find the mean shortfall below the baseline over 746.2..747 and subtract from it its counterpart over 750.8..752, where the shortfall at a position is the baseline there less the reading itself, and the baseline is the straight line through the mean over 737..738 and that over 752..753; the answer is 0.6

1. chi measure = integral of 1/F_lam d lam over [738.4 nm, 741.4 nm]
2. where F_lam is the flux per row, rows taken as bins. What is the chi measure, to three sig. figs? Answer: 0.102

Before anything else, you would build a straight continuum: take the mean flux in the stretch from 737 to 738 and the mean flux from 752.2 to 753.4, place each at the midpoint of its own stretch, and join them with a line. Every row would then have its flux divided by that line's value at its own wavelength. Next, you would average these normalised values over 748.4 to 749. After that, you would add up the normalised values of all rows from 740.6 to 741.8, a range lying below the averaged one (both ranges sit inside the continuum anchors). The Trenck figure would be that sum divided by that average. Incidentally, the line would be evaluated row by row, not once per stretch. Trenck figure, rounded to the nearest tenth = 5.8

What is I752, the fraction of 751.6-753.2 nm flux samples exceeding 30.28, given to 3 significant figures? 1.00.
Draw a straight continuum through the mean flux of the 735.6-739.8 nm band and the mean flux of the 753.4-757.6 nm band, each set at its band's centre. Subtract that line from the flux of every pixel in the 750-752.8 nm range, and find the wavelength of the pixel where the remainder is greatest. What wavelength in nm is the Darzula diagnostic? 751.90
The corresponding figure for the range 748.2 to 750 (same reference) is 748.30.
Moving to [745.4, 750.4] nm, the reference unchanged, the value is 745.70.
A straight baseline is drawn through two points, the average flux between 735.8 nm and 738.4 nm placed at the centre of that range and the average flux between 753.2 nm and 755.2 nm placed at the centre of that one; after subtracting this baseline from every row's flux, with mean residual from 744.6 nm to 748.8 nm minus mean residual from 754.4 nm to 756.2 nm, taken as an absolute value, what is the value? 0.2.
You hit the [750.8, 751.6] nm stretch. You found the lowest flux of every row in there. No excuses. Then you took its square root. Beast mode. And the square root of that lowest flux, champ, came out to 5.44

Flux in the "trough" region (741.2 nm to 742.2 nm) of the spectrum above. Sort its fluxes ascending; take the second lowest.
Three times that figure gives 87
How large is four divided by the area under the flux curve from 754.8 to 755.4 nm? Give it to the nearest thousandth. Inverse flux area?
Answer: 0.219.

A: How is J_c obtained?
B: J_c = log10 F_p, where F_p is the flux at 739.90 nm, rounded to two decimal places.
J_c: 1.47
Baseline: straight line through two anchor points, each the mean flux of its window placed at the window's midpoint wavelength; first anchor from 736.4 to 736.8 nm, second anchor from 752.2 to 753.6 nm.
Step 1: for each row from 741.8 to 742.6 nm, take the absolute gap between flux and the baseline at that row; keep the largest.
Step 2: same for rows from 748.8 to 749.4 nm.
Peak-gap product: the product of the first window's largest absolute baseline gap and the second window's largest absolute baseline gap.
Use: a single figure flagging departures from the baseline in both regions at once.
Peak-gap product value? 0.31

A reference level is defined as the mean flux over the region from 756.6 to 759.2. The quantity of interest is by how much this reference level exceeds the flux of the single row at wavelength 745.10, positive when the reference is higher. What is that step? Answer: 0.56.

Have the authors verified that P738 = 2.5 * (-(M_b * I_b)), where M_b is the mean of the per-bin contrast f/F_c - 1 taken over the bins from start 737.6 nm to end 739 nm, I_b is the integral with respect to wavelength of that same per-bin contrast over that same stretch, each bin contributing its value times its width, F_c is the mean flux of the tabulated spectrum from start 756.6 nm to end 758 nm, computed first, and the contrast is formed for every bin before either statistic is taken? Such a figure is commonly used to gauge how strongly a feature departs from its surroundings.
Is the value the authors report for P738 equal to -0.0029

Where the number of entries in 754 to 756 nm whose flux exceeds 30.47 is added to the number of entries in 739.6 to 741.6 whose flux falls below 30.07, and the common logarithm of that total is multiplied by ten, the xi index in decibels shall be 12.0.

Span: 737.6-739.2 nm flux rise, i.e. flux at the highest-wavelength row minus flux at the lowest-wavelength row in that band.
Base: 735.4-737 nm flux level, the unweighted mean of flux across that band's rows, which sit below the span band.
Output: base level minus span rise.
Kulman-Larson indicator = 29.3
